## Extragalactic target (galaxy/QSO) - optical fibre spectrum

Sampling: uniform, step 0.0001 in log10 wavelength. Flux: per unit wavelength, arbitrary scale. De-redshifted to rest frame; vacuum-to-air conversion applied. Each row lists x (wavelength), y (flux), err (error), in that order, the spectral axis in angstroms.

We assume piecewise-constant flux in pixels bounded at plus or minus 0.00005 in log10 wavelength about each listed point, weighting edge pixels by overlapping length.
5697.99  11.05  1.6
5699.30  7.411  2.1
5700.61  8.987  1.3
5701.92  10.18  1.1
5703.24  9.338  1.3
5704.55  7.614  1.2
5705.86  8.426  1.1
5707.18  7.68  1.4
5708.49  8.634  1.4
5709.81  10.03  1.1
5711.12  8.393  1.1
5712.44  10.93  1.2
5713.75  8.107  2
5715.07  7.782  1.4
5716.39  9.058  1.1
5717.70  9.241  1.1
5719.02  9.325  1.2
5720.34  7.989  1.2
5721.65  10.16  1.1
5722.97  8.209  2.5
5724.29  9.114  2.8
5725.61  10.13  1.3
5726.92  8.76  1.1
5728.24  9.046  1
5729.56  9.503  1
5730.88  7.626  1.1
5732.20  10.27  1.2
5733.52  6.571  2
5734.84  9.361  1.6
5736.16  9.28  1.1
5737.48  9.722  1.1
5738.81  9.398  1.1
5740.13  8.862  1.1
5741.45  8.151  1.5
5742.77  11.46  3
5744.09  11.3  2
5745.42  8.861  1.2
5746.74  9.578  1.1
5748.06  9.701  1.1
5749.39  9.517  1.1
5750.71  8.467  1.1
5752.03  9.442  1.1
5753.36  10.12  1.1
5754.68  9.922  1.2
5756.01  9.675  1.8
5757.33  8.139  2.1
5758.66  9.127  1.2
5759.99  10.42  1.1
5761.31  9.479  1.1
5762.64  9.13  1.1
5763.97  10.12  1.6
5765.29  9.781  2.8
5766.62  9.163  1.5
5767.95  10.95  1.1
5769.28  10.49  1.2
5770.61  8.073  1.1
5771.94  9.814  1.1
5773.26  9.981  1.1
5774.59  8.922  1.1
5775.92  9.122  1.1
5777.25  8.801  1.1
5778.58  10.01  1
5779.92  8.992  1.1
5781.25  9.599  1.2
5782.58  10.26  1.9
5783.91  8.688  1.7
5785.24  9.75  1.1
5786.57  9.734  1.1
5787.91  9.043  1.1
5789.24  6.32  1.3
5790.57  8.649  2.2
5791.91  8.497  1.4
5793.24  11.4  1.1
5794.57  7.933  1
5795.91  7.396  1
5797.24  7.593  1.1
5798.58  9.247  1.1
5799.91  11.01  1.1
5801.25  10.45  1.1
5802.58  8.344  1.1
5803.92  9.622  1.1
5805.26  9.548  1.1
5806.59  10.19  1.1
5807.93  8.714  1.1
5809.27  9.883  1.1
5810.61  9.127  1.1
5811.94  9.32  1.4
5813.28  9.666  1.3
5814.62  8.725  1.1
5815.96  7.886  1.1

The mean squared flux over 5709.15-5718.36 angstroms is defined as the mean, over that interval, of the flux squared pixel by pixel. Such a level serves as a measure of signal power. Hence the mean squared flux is 83.5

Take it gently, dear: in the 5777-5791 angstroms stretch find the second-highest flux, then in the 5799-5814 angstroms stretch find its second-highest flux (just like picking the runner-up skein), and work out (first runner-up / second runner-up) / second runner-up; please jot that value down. 0.092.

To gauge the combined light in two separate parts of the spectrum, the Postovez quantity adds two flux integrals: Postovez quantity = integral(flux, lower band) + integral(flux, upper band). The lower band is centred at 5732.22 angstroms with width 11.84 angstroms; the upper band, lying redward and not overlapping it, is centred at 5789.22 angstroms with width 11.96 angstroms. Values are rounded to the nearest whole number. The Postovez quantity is 212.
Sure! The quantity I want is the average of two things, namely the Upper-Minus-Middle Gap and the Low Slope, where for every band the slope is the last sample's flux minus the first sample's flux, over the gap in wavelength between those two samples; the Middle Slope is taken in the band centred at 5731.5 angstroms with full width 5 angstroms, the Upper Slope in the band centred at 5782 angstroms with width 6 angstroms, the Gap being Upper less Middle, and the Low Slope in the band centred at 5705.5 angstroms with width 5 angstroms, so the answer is 0.12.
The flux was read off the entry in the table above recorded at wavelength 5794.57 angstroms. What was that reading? 7.933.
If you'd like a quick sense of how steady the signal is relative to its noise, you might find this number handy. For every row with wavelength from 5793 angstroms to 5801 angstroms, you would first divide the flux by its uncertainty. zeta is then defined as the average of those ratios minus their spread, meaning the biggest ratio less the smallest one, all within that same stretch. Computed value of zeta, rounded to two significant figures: 5.0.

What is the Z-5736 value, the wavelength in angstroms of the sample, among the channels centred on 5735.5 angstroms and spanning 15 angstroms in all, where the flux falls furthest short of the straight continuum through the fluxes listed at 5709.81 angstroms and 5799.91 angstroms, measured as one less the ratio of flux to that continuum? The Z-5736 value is 5733.52 angstroms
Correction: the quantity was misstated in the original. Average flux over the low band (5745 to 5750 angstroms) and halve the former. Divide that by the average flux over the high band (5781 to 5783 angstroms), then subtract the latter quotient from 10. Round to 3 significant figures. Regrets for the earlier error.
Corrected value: 9.53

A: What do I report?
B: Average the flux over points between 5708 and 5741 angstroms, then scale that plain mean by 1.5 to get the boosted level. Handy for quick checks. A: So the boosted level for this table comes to 13.5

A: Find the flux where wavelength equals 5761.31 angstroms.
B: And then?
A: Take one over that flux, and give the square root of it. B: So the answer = 0.3248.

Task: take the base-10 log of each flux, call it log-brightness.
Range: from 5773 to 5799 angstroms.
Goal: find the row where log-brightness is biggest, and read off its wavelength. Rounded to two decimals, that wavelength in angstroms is 5793.24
